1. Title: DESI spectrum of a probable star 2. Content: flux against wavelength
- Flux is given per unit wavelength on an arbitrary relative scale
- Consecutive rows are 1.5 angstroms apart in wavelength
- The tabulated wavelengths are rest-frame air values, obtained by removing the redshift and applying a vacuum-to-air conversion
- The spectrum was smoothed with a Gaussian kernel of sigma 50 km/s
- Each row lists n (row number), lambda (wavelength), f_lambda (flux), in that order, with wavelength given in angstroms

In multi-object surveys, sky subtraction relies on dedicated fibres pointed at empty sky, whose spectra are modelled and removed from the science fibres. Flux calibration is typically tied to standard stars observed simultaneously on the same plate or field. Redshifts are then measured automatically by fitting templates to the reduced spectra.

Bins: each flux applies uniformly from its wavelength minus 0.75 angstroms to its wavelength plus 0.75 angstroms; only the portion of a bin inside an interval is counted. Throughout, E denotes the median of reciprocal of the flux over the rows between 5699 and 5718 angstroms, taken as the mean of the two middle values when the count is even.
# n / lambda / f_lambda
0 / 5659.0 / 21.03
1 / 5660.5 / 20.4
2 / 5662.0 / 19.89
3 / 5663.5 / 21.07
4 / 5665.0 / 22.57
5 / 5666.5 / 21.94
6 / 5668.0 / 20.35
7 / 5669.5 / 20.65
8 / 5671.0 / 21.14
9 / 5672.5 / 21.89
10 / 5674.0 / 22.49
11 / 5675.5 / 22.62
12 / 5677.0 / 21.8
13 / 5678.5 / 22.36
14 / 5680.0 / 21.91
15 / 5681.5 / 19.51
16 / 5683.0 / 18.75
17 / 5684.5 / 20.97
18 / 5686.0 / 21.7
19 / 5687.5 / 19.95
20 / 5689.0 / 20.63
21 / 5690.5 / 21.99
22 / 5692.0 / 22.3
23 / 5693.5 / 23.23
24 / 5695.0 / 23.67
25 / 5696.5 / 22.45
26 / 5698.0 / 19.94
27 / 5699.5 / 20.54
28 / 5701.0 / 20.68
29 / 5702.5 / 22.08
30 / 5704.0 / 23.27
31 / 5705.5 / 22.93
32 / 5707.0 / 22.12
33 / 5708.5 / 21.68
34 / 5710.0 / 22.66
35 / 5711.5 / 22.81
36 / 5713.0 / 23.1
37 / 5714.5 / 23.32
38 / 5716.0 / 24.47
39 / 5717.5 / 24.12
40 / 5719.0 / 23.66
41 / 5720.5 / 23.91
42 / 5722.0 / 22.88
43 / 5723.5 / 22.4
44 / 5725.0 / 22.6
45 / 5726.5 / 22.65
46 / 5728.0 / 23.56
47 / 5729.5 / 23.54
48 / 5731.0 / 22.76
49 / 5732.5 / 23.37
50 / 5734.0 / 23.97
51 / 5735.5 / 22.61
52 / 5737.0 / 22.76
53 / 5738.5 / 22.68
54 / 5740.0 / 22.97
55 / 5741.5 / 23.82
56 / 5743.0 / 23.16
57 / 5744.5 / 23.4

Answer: 0.0438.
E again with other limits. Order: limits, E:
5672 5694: 0.0457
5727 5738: 0.0428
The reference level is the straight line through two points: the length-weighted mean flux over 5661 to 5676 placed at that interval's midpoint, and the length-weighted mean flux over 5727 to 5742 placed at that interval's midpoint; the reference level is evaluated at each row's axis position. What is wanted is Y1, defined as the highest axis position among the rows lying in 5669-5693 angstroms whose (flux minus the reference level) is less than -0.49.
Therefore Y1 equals 5689.0 angstroms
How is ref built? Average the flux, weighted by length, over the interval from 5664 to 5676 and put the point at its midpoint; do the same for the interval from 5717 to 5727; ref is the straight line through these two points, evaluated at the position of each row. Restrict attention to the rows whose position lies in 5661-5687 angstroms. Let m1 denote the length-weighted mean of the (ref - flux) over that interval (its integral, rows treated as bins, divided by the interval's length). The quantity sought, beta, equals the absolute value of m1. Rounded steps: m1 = 0.5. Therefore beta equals 0.5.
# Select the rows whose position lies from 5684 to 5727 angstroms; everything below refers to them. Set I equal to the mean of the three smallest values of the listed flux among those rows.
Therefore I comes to 20.1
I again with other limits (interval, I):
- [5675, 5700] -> 19.4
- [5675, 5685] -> 19.7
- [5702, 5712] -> 22.0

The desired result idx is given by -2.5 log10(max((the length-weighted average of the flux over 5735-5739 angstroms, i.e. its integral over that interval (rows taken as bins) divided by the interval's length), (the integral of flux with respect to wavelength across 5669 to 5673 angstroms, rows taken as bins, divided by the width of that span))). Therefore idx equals -3.39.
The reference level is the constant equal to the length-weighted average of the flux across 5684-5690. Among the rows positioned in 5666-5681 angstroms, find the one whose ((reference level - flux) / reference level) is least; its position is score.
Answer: 5675.5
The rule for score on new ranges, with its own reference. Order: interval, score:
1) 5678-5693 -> 5678.5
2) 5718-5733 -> 5720.5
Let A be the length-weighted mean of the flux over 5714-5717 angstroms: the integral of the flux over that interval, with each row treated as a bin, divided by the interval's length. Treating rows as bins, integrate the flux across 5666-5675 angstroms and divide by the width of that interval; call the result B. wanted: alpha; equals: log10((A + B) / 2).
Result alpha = 1.36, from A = 24.0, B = 21.4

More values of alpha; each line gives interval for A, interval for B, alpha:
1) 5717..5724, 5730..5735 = 1.37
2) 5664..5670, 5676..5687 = 1.33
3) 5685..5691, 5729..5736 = 1.35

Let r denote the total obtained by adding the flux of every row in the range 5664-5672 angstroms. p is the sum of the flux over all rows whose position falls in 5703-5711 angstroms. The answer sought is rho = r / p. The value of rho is 0.95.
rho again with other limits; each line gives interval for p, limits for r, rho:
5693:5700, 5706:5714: 1.02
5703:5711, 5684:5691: 0.93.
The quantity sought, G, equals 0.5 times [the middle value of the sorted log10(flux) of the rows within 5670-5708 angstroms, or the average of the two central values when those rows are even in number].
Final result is 0.670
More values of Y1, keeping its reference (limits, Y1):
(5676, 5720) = 5708.5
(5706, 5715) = 5708.5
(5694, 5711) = 5708.5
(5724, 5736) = 5735.5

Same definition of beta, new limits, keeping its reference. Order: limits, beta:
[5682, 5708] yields 0.8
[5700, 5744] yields 0.2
